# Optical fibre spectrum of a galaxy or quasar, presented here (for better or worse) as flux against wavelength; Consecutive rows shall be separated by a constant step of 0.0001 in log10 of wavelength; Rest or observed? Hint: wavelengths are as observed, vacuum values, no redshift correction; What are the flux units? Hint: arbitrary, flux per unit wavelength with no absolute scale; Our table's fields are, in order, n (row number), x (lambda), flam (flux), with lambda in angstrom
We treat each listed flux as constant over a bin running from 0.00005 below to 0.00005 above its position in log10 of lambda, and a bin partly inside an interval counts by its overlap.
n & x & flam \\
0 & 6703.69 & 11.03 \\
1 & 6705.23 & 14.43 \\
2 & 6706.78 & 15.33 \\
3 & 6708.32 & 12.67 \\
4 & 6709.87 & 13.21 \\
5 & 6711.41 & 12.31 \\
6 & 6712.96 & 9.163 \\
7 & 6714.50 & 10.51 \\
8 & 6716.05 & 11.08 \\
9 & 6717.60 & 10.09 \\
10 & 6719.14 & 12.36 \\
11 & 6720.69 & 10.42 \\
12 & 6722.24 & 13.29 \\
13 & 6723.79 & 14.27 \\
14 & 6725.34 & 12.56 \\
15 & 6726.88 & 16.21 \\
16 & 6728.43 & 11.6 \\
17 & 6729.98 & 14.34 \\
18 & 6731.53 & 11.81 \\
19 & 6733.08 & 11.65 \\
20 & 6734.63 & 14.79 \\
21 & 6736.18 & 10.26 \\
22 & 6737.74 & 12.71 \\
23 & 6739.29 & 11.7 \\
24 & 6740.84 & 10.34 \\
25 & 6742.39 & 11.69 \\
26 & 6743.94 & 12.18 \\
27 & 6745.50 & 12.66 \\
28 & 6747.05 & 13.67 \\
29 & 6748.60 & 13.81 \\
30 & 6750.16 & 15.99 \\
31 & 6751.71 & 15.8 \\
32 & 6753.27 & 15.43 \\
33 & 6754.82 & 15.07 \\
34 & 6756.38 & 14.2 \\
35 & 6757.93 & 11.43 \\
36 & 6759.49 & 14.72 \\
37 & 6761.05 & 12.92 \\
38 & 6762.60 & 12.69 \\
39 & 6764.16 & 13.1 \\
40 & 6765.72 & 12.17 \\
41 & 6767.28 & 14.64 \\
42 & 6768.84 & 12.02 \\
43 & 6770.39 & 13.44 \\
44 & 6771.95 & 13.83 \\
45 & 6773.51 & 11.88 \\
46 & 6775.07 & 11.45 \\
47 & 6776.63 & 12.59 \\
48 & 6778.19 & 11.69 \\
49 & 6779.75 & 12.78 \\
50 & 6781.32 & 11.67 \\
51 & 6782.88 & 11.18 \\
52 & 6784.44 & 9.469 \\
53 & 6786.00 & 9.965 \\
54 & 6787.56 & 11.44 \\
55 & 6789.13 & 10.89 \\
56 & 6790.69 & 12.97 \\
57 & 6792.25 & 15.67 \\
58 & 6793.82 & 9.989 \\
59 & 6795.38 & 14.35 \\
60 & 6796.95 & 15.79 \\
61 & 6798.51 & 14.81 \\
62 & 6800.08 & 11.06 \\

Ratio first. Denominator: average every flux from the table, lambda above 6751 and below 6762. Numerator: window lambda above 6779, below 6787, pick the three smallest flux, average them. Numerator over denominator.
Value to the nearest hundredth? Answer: 0.72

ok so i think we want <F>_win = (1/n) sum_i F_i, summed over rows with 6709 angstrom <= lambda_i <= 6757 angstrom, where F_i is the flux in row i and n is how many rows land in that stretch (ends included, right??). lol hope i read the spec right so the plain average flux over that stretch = 12.7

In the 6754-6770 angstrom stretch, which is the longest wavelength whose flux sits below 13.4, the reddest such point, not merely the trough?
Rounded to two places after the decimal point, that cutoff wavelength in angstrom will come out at 6768.84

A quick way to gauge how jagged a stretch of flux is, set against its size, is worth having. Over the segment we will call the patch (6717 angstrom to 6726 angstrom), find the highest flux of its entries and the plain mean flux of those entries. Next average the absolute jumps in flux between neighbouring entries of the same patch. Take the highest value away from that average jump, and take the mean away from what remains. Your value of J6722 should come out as -24.5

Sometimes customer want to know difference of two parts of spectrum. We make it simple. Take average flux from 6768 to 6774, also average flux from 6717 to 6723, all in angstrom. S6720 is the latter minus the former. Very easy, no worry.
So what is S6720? -1.3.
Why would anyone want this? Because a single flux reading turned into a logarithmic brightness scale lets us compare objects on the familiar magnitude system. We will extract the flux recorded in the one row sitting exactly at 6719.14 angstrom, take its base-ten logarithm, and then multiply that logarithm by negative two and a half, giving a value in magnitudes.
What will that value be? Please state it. -2.7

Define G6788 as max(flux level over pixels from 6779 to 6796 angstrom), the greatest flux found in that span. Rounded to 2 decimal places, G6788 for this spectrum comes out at 15.67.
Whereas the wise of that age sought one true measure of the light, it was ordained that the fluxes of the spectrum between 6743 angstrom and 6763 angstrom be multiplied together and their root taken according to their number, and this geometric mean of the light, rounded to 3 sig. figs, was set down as 13.8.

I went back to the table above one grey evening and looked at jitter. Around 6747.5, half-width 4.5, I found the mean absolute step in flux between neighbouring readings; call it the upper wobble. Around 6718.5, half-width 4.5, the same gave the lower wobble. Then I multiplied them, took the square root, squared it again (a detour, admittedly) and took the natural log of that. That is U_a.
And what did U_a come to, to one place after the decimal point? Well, 0.3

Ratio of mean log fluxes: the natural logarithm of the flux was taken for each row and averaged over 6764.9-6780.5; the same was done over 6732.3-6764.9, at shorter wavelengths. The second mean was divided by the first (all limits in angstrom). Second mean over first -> 1.01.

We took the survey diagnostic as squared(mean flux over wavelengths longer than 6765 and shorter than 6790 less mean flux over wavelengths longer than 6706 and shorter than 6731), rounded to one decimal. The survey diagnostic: 0.3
